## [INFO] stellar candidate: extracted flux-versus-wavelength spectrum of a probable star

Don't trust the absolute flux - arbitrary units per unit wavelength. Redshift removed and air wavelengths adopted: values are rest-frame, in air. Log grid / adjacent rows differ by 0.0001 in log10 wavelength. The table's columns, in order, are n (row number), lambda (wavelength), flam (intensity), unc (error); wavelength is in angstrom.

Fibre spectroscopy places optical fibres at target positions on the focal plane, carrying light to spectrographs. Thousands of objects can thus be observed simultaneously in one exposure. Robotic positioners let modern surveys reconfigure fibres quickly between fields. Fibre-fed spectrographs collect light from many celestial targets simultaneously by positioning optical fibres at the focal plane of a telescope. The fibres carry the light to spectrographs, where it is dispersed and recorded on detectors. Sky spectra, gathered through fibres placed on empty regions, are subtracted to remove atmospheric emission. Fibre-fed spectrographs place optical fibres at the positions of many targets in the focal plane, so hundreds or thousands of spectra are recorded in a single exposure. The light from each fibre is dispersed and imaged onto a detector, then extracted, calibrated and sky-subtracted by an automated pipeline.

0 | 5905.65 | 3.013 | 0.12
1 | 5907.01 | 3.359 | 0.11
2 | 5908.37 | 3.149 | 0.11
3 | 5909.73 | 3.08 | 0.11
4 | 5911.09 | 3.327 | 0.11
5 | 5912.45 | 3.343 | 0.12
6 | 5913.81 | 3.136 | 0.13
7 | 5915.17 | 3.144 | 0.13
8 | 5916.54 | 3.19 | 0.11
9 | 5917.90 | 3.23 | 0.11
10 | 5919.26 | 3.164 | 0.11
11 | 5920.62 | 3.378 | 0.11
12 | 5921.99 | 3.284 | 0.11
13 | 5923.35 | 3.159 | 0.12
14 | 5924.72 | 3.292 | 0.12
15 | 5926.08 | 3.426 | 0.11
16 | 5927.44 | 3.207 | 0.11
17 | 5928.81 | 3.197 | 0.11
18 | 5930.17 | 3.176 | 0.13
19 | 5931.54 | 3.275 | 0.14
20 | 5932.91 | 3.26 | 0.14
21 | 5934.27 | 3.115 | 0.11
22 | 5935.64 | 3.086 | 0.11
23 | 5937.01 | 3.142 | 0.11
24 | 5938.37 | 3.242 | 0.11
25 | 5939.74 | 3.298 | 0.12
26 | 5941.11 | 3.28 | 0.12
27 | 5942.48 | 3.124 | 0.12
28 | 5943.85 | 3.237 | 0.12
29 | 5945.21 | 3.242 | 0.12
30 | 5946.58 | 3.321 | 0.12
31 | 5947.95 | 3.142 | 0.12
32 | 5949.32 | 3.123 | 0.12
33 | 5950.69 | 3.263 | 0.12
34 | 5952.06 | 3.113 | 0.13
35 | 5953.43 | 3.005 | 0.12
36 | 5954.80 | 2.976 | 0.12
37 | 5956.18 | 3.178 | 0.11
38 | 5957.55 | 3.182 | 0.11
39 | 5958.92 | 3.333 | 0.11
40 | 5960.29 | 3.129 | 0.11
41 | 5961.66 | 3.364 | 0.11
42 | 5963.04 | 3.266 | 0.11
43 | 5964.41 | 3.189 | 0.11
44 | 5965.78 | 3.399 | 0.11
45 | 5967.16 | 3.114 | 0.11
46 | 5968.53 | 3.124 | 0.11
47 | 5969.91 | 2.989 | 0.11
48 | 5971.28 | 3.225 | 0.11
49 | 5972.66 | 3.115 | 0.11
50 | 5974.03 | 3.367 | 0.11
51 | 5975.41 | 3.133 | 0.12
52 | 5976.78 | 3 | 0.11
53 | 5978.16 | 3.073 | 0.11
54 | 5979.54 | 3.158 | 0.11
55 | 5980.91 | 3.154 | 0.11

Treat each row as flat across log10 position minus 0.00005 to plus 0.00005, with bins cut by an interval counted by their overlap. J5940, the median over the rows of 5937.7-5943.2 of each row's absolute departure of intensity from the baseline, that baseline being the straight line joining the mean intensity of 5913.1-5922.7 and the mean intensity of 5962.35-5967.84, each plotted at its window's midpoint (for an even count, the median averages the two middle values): 0.06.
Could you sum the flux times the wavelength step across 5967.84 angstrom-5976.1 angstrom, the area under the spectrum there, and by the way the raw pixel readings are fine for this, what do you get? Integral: 26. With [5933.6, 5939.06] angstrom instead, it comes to 17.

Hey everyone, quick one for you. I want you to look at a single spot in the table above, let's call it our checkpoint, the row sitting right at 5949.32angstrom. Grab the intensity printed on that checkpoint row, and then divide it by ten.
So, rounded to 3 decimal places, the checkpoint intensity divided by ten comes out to 0.312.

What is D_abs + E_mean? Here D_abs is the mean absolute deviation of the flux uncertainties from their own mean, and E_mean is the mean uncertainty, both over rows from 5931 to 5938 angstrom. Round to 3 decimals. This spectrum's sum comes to 0.136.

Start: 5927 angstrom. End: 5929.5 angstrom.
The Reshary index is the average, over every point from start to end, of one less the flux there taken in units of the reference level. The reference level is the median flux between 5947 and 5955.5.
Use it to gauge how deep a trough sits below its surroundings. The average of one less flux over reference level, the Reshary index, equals -0.027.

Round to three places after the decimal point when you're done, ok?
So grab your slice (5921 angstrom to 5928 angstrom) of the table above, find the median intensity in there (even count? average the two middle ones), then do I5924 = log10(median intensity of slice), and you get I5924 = 0.516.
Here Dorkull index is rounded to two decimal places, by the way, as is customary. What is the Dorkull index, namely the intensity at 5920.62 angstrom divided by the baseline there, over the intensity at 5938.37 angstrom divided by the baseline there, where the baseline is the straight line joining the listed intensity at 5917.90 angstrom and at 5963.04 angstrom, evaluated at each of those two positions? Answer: 1.05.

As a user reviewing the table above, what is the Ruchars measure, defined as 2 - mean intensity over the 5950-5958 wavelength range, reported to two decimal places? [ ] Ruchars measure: -1.12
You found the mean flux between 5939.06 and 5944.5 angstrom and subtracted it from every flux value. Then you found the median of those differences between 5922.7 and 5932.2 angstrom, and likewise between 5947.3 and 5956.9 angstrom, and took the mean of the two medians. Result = -0.07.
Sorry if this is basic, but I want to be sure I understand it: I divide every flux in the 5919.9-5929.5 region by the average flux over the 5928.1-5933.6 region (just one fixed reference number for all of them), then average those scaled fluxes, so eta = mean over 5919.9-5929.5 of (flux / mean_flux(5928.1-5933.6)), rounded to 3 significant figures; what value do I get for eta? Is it 1.02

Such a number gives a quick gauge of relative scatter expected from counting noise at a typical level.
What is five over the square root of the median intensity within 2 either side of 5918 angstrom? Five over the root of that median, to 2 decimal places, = 2.80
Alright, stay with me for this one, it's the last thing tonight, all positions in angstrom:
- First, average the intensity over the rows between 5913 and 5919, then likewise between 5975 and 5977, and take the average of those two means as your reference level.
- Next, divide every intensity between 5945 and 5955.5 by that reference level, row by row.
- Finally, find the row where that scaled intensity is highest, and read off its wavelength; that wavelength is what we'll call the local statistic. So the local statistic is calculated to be 5946.58 angstrom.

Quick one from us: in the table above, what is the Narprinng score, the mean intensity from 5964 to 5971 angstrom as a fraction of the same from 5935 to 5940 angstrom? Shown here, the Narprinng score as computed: 0.99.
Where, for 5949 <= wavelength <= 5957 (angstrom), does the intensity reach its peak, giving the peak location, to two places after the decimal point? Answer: 5950.69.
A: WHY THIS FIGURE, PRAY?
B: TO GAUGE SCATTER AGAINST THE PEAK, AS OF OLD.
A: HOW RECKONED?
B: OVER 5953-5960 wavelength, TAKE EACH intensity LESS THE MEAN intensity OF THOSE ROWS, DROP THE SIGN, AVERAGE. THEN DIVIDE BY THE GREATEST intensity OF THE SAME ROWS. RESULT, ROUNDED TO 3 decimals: 0.035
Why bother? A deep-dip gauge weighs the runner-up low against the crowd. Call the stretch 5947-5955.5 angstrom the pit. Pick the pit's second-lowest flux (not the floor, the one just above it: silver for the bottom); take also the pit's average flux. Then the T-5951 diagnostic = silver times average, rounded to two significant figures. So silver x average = 9.3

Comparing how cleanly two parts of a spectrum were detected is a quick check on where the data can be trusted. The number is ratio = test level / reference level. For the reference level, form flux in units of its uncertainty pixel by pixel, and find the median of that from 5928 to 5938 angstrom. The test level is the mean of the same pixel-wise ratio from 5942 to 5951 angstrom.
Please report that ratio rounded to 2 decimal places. 0.95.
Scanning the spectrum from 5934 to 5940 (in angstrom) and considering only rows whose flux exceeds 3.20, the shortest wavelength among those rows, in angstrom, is 5938.37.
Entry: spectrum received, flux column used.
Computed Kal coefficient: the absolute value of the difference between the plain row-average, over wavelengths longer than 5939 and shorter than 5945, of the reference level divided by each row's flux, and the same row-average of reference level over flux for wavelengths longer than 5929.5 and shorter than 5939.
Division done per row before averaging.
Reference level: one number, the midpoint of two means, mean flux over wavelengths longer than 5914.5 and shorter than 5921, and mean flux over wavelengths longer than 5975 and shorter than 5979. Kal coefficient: 0.0152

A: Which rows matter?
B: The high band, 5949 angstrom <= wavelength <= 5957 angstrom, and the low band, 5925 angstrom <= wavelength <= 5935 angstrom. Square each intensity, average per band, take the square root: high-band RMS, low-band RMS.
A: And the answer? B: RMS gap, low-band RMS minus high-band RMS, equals 0.13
